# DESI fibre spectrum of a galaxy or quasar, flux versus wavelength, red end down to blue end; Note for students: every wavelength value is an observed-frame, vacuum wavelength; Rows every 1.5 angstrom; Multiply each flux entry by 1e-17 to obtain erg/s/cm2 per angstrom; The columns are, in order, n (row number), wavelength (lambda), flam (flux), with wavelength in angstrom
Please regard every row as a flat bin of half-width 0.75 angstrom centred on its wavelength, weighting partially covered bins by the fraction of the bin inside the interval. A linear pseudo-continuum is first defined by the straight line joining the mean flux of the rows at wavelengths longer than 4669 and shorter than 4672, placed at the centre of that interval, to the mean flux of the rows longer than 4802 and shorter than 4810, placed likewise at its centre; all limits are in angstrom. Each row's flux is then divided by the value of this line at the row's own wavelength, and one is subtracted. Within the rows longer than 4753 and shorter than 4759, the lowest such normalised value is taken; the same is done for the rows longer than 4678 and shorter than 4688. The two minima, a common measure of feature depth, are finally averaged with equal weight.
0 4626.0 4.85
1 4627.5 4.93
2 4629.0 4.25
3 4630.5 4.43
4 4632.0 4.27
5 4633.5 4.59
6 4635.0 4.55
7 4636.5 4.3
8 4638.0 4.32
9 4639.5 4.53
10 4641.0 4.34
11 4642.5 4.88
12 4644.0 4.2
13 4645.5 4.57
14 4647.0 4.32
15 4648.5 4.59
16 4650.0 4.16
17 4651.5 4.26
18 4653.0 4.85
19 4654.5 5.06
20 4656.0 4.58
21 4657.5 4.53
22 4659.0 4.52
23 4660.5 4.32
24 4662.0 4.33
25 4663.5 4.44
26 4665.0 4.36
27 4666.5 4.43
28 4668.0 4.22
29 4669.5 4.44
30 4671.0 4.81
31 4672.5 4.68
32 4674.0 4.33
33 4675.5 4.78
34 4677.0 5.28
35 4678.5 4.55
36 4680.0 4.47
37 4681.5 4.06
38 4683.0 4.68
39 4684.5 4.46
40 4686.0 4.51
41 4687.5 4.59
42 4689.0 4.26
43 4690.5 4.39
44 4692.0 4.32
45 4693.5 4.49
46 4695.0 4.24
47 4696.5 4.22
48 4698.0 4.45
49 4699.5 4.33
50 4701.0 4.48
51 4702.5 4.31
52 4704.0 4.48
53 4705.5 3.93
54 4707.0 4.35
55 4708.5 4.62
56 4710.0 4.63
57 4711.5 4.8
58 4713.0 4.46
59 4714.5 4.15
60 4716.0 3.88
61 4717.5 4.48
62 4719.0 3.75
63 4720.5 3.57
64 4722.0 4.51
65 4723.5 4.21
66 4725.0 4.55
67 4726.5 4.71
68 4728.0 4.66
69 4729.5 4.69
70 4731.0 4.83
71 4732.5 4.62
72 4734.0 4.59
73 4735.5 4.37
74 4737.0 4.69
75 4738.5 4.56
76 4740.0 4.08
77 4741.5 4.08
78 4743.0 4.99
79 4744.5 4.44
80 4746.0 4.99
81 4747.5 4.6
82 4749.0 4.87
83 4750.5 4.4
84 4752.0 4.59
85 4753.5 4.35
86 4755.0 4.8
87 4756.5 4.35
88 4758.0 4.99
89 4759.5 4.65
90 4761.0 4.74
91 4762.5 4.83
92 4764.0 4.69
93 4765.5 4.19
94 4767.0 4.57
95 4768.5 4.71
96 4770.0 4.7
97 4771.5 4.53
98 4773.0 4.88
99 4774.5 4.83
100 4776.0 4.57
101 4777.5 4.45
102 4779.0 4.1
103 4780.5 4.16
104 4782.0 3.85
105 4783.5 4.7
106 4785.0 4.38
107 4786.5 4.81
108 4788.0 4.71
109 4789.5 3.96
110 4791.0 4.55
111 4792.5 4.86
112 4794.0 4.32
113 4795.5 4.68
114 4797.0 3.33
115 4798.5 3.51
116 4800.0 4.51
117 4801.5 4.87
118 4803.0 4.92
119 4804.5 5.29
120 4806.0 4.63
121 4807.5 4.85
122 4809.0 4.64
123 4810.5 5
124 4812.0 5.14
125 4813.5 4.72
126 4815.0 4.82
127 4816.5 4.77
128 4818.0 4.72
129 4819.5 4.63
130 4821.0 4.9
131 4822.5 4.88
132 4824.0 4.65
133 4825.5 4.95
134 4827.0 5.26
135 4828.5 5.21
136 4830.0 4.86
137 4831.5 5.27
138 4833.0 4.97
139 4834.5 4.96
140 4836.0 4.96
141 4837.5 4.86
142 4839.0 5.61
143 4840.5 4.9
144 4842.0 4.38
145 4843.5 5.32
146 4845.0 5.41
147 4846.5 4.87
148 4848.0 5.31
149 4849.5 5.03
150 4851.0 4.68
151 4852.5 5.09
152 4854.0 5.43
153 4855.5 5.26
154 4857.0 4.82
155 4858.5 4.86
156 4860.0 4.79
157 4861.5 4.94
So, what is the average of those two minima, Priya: -0.11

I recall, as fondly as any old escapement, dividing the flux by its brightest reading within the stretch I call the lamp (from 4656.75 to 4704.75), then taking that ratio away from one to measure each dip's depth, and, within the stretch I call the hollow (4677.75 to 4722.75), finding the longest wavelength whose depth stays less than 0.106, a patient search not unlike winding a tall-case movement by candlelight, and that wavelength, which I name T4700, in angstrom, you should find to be 4711.5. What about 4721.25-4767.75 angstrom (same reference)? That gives 4762.5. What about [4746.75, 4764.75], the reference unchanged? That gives 4762.5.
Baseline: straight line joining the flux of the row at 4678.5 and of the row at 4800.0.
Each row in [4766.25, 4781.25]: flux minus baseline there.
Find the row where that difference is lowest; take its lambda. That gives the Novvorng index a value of 4779.0 angstrom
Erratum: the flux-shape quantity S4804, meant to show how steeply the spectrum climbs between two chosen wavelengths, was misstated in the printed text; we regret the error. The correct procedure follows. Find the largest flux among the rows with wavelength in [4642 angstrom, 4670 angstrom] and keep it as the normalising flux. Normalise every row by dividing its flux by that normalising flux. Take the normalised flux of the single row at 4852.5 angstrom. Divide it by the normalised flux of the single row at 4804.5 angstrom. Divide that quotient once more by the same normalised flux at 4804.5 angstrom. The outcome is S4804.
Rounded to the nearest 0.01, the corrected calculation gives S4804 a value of 0.92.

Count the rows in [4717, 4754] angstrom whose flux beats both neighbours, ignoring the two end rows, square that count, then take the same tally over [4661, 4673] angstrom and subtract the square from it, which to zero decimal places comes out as -61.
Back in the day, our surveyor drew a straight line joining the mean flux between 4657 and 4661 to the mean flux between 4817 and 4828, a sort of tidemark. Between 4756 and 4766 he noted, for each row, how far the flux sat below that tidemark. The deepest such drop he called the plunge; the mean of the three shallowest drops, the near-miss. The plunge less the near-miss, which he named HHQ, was 0.7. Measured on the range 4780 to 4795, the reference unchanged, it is 0.9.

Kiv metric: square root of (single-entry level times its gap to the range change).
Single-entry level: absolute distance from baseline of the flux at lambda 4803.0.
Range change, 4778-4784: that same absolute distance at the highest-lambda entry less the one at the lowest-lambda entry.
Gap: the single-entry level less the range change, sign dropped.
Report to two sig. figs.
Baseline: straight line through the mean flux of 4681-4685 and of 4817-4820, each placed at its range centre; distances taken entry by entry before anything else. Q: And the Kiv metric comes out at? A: 0.43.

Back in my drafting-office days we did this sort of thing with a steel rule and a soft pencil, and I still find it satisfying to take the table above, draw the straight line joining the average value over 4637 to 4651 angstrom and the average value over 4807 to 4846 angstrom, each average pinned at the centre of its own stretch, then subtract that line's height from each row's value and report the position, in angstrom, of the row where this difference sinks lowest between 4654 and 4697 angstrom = 4681.5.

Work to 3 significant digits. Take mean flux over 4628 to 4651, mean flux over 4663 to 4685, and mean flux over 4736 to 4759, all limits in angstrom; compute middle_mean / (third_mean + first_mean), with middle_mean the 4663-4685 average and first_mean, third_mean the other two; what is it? 0.503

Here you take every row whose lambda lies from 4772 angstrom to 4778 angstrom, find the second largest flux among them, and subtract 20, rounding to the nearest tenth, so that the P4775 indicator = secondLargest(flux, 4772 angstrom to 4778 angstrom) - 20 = -15.2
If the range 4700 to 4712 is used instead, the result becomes -15.4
